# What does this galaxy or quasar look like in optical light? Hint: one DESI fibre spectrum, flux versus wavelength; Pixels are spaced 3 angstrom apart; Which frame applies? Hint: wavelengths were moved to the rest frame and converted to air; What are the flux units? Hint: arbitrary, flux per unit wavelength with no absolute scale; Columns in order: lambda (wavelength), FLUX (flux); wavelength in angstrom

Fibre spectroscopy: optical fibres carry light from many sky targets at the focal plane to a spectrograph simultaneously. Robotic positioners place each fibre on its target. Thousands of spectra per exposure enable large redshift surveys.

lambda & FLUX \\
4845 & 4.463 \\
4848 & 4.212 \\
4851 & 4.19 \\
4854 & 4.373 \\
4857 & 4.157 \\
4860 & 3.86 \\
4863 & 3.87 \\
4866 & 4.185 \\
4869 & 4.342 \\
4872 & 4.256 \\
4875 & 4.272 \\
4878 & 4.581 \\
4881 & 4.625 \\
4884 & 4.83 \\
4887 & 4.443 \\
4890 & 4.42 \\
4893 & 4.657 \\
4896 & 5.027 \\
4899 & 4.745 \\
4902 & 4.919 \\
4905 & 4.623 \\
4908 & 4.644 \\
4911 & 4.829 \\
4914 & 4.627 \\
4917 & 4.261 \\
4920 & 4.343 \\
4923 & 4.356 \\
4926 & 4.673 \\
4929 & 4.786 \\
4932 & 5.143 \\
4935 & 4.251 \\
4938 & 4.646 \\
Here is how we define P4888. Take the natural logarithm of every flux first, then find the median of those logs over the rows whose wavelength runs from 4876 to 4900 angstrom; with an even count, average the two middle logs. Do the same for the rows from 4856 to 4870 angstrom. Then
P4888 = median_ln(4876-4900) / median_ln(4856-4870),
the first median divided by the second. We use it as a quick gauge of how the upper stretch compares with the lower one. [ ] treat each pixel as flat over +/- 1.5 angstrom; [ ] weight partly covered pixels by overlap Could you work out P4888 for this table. 1.08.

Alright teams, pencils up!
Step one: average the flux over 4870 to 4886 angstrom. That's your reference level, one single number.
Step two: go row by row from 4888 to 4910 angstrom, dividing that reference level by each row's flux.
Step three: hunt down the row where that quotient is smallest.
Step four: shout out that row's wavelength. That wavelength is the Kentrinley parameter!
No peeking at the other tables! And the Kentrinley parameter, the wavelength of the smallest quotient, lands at 4896 angstrom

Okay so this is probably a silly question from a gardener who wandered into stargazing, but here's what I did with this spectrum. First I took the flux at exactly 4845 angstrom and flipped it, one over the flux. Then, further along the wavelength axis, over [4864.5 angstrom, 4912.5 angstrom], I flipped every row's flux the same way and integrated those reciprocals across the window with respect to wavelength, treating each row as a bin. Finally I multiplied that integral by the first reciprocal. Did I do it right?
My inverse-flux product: 2.4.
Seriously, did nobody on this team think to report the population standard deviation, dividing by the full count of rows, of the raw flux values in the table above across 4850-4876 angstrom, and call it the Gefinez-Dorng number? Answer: 0.17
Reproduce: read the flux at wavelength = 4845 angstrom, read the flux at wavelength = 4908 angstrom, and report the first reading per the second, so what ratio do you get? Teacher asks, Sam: 0.96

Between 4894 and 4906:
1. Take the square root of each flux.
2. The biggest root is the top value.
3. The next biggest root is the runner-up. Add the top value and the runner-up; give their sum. 4.46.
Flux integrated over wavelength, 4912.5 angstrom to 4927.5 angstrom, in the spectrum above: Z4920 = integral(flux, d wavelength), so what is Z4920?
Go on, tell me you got 67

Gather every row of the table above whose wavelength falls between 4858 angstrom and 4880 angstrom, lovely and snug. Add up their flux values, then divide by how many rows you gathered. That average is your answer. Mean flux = 4.20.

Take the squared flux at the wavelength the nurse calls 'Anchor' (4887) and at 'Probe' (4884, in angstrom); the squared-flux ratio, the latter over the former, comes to 1.18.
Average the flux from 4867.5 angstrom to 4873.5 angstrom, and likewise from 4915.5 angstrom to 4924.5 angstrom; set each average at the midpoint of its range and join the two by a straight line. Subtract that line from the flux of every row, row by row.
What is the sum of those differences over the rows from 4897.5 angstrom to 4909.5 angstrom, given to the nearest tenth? 1.7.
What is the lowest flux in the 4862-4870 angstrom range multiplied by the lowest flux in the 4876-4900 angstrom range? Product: 17.1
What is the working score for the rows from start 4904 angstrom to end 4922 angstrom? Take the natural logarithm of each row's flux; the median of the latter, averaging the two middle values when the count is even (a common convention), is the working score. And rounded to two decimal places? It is 1.53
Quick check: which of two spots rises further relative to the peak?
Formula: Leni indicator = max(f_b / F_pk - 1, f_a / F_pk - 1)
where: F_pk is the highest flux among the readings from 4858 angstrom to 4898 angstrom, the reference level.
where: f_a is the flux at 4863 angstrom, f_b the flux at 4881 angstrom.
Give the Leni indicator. -0.080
